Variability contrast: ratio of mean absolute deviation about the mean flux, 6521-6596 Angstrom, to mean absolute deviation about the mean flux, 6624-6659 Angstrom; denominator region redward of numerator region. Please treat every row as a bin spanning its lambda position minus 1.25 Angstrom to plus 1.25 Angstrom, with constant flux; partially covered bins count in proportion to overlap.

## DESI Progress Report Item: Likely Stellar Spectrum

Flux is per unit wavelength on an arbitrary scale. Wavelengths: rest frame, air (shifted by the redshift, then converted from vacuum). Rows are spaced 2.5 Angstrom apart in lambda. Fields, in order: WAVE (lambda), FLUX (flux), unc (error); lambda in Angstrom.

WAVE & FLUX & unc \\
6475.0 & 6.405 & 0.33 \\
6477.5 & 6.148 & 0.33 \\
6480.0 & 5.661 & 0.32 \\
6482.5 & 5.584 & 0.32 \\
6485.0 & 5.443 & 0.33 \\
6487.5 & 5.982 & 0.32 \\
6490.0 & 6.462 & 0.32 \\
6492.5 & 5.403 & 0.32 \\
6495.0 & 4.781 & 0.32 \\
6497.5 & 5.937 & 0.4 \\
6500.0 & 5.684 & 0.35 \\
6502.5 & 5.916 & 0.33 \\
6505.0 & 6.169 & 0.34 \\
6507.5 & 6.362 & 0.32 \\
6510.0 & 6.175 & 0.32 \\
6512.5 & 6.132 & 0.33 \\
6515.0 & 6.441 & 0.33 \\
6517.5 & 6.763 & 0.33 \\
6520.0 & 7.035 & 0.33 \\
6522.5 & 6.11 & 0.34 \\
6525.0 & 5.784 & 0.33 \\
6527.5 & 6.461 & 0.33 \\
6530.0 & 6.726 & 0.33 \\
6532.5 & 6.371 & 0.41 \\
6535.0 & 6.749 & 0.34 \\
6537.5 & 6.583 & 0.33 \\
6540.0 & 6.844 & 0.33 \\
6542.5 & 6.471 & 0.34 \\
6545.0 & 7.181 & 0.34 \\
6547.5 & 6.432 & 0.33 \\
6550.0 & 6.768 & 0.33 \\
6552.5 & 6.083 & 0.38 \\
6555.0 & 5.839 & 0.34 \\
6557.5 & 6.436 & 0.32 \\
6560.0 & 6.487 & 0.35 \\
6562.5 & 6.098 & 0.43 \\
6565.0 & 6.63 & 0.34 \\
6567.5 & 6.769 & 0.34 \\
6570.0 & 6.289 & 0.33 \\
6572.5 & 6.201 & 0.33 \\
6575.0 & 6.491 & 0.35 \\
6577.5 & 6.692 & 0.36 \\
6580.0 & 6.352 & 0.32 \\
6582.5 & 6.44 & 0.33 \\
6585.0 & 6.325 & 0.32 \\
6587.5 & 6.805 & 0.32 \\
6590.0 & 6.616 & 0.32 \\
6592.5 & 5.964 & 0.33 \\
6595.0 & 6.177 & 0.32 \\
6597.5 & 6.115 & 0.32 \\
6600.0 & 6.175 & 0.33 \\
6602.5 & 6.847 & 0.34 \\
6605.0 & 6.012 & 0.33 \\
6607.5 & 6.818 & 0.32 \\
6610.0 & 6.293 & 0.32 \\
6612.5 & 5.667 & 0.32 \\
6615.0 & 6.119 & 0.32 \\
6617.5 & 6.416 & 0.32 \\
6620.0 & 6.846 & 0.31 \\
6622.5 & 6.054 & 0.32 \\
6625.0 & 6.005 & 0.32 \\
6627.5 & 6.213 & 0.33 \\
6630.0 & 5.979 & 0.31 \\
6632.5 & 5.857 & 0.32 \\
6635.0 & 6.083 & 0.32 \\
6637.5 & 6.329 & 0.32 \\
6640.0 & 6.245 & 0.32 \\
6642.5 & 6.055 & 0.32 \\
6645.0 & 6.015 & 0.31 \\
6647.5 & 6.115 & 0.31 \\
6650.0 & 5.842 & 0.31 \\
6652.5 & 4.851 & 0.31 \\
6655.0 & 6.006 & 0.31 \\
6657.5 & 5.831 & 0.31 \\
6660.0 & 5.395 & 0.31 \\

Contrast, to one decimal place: 1.2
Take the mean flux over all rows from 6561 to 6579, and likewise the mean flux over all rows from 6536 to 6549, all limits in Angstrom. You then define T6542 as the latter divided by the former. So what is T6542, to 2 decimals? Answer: 1.04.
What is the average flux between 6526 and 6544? 6.60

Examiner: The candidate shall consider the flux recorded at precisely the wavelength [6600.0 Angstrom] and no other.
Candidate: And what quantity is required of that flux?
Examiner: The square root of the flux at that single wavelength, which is 2.48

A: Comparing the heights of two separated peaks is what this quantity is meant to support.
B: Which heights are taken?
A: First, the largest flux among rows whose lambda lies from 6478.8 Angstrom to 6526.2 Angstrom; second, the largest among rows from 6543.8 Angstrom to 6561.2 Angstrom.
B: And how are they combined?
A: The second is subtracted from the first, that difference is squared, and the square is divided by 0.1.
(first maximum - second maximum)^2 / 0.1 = 0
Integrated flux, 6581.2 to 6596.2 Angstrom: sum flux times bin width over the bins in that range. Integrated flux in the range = 96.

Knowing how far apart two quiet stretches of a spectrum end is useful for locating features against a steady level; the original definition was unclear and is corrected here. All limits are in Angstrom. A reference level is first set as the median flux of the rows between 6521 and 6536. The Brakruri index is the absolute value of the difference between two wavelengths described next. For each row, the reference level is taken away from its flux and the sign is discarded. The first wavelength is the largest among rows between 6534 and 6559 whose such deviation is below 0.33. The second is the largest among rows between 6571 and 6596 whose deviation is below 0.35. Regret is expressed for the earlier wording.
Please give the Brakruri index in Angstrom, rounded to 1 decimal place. 37.5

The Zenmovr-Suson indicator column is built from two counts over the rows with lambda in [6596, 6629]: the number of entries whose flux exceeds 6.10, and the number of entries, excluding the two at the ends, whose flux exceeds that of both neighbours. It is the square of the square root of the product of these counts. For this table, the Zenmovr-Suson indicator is 27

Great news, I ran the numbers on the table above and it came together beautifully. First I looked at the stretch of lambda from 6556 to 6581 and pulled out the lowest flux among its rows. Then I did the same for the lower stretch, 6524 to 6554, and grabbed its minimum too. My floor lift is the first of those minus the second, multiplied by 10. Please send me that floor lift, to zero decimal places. 3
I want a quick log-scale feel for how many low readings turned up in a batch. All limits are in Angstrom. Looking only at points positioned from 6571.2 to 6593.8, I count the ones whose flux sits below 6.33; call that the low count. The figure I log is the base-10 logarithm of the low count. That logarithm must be 0.48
